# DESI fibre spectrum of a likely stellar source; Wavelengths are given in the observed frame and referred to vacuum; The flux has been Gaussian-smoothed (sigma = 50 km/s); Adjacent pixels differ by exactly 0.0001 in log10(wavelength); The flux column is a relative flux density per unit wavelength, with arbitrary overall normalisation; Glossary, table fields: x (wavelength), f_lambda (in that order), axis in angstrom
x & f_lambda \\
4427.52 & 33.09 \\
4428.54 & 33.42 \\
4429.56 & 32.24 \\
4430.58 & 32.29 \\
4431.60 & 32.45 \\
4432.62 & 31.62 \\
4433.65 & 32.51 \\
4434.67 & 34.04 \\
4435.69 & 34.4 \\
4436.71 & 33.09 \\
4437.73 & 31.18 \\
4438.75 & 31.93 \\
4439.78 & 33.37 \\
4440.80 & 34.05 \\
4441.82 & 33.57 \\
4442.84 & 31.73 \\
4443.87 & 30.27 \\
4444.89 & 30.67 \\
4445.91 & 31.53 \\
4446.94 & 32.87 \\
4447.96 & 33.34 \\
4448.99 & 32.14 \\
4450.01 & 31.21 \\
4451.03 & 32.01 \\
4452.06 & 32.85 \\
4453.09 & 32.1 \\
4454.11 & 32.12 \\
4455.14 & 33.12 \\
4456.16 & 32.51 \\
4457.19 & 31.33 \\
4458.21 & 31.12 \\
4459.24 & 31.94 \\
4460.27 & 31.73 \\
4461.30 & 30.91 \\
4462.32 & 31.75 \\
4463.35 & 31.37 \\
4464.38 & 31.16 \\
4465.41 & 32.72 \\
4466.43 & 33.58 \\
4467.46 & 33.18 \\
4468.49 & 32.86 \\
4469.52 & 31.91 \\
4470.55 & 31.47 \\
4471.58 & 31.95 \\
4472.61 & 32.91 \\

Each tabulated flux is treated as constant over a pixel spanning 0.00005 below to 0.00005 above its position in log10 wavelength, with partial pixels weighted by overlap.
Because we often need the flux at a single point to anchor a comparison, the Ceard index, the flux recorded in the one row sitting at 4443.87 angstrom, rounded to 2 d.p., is 30.27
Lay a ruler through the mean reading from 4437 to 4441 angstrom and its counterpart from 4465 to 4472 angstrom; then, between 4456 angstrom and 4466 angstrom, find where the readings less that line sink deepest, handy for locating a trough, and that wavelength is 4461.30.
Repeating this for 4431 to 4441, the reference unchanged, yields 4437.73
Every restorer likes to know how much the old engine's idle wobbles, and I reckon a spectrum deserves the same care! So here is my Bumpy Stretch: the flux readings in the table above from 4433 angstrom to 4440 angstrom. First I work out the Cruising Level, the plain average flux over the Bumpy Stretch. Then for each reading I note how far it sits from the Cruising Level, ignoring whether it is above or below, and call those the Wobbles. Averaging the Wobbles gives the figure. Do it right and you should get 0.91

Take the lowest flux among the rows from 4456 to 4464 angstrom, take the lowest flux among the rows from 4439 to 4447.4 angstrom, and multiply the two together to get 936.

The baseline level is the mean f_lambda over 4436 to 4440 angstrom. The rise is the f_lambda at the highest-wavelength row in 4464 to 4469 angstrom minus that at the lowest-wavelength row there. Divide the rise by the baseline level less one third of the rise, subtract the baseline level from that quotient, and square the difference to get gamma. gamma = 1046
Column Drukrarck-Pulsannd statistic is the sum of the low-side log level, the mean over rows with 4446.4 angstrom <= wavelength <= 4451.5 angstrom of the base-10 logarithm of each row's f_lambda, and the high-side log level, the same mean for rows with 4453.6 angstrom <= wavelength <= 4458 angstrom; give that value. 3.02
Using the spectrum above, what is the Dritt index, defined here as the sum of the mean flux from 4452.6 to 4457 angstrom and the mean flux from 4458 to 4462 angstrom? 63.9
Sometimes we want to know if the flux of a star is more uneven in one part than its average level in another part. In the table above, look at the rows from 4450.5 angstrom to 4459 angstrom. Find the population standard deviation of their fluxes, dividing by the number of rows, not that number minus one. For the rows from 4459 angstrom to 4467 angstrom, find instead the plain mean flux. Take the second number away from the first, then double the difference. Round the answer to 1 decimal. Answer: -62.5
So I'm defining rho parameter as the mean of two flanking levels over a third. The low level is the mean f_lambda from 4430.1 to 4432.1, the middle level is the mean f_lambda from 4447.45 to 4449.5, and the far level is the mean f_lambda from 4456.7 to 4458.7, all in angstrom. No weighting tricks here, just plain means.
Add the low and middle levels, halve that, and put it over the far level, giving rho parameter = 1.04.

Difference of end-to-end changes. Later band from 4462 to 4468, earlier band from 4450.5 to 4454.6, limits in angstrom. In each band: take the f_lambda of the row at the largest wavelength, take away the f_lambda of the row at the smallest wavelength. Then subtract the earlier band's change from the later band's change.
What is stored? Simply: 1.3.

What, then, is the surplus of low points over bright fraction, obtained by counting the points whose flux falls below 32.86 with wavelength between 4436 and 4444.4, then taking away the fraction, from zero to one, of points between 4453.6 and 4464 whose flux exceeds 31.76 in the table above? 3.6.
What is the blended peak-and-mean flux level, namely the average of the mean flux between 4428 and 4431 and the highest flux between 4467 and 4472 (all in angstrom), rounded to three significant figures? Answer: 32.9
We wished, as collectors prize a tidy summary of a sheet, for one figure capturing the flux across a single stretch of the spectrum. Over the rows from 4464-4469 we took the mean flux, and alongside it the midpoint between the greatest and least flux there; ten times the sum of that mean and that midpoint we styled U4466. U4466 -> 651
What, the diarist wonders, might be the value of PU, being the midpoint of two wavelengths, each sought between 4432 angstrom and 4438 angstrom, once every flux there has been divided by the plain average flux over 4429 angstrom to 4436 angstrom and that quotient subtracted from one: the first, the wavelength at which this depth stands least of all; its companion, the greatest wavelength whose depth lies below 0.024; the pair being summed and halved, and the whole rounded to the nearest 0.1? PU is 4436.2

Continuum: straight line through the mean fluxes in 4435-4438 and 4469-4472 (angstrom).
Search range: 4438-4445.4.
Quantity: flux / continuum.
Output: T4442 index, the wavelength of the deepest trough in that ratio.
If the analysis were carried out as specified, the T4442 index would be 4443.87 angstrom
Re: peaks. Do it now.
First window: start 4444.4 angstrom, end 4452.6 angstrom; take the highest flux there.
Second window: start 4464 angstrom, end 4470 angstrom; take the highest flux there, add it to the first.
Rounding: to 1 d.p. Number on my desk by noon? 66.9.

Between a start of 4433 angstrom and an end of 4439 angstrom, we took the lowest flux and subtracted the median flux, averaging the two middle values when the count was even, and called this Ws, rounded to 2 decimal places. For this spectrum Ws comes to -1.62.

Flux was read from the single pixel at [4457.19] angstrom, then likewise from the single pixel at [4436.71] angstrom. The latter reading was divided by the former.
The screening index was 1.06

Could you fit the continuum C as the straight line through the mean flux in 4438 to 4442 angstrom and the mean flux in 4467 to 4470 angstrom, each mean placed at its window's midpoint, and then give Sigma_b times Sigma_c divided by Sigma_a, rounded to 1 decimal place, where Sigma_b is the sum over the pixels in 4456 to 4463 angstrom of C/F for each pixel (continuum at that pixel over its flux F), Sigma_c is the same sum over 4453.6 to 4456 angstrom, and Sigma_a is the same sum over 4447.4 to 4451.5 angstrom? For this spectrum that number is 3.6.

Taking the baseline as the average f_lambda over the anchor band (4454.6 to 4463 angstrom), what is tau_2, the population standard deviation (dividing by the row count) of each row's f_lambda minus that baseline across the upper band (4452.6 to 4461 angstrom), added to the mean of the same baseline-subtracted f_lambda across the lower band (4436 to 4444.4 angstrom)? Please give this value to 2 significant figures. 1.2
